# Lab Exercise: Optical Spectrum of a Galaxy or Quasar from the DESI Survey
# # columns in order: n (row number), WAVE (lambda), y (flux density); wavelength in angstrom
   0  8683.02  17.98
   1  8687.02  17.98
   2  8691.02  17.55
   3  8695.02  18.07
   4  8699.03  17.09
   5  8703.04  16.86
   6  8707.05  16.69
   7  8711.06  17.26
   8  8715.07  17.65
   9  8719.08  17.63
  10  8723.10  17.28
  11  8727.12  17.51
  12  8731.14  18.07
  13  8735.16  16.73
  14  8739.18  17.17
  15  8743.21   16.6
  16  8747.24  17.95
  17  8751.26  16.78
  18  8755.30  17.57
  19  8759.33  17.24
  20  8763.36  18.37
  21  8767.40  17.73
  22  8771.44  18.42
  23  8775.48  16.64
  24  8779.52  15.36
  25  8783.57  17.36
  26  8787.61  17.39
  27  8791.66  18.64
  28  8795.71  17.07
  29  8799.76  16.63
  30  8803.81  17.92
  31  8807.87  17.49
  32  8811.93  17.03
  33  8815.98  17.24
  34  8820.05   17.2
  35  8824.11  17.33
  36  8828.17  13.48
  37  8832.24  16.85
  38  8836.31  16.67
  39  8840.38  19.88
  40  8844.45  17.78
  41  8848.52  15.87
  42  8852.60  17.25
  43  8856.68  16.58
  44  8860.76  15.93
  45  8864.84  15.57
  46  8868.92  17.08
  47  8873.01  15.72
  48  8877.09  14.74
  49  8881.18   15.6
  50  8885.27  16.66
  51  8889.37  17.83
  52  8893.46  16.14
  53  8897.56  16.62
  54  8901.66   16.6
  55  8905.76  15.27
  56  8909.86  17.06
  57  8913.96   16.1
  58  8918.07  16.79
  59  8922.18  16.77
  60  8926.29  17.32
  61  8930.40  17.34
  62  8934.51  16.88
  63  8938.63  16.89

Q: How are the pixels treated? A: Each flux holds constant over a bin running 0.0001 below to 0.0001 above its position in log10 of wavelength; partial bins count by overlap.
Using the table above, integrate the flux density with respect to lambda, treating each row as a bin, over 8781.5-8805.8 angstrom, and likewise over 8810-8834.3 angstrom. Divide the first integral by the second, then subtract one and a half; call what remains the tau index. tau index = -0.44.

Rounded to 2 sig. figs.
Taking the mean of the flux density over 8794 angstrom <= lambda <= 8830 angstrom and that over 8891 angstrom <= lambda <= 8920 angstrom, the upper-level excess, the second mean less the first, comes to -0.45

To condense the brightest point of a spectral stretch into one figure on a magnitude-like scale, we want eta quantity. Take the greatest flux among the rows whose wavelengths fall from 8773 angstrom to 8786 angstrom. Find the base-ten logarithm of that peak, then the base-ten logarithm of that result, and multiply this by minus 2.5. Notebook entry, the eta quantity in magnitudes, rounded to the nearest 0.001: -0.233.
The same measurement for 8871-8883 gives -0.195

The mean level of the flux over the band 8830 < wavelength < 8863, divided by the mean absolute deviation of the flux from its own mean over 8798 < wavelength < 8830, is 20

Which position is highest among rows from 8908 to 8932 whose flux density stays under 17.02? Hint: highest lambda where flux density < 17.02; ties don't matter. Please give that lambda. 8922.18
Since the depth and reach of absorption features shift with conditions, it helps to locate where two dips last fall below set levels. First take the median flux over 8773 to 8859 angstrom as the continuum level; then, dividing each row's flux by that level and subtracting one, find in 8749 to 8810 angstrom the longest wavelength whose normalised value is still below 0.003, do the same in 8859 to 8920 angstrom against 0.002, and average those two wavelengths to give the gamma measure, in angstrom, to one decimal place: 8858.9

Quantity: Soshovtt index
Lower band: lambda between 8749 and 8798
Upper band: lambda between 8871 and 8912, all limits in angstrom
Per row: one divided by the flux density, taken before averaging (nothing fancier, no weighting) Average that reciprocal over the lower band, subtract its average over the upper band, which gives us -0.0041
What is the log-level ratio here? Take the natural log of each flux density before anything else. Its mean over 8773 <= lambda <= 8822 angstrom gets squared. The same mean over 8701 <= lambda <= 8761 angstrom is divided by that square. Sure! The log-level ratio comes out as 0.353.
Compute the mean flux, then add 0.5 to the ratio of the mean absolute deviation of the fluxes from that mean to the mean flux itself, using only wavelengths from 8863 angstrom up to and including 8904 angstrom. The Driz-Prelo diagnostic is 0.543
